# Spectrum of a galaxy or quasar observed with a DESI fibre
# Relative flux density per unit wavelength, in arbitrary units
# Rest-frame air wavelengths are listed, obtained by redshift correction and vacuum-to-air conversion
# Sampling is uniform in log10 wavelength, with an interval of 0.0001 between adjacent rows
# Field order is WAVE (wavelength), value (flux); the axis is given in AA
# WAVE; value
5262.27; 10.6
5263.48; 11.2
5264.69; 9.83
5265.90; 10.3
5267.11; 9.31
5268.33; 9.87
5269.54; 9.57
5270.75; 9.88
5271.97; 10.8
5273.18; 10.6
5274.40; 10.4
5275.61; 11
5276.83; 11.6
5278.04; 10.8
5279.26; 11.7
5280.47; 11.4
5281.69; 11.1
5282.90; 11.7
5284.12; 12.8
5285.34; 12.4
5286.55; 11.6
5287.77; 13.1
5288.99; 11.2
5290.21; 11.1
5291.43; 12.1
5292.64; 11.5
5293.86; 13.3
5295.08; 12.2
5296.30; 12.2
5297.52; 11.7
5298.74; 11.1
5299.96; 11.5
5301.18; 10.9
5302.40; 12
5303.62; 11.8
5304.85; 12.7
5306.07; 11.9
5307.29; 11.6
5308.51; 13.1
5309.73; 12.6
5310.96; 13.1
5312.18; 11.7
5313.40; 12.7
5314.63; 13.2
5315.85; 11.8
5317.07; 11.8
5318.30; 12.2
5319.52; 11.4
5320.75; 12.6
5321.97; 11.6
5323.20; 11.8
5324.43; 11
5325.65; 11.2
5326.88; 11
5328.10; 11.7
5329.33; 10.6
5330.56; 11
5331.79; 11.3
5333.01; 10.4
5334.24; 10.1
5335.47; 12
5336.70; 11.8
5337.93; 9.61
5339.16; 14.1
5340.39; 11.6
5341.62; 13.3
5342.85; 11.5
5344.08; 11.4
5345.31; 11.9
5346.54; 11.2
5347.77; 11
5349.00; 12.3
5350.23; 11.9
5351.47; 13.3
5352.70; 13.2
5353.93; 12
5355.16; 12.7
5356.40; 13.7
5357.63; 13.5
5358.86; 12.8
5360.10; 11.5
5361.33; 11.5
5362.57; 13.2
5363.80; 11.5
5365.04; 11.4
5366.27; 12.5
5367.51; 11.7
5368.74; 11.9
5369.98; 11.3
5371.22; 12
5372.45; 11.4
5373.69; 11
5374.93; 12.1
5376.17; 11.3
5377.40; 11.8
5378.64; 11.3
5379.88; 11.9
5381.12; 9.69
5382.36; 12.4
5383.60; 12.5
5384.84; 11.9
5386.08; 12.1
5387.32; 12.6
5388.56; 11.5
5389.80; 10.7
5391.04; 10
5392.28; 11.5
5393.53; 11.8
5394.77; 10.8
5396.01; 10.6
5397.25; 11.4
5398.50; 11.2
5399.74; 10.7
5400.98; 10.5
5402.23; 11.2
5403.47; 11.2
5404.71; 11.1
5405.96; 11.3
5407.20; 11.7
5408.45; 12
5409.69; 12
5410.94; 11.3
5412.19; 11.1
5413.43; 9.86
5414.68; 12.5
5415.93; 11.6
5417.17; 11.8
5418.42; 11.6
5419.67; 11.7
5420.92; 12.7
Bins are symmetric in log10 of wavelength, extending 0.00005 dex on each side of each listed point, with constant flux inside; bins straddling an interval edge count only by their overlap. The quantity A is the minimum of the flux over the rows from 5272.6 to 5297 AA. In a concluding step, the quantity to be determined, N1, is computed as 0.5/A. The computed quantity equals 0.048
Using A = 10.4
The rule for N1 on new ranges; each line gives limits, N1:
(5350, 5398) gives 0.052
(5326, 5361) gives 0.052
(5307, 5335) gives 0.050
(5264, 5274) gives 0.054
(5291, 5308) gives 0.046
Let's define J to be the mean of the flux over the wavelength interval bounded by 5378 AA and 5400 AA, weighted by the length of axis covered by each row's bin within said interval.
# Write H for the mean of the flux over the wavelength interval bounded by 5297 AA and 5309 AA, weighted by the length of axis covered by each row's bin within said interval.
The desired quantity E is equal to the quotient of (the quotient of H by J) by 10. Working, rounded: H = 11.8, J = 11.4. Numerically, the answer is 0.104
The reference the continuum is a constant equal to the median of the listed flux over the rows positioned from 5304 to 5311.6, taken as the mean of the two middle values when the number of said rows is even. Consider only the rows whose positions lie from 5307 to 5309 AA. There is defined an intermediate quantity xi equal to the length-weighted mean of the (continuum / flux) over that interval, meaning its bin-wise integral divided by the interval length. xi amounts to 1.02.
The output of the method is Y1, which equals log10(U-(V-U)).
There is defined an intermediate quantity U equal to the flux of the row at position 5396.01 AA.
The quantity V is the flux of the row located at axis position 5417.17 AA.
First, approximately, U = 10.6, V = 11.8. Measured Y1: 0.97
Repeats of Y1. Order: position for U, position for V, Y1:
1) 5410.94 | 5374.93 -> 1.02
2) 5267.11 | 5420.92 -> 0.77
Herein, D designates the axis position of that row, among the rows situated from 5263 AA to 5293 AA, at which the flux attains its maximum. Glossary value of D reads 5287.77 AA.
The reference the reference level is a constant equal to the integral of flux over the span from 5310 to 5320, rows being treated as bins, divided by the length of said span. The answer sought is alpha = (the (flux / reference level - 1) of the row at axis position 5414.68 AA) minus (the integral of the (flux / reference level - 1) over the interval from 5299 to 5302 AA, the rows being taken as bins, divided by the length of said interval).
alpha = 0.10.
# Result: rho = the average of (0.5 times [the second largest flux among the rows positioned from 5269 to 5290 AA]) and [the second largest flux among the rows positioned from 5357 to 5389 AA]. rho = 9.80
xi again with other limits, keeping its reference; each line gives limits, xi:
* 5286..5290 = 1.07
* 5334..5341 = 1.11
